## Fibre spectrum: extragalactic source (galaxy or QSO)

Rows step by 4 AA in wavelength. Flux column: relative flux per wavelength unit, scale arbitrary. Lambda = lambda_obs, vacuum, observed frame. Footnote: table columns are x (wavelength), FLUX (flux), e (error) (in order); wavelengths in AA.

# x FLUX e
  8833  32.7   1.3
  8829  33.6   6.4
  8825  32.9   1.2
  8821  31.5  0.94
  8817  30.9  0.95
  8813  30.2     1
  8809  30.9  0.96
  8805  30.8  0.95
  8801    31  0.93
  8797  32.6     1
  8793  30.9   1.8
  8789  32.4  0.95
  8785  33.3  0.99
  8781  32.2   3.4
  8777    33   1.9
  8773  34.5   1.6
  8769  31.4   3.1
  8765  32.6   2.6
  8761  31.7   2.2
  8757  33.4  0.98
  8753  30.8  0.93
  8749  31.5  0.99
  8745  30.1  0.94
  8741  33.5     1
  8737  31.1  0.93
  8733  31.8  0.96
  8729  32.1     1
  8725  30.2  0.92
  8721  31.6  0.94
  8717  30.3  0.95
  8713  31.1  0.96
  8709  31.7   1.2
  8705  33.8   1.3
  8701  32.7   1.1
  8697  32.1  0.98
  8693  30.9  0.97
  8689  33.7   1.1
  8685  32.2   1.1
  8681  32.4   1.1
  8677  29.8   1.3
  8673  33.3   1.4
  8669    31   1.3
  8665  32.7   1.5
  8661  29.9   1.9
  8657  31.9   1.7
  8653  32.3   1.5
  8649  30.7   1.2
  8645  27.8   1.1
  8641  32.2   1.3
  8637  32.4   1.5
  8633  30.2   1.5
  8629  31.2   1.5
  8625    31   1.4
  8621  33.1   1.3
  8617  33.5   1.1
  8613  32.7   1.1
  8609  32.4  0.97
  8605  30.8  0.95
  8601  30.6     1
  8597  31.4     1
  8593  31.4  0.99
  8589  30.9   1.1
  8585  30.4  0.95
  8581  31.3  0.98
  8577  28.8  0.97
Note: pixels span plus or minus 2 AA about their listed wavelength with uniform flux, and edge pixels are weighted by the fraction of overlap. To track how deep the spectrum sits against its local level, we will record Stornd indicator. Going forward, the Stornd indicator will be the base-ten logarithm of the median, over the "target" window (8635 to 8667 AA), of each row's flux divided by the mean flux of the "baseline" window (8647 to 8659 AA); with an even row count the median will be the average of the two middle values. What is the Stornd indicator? 0.006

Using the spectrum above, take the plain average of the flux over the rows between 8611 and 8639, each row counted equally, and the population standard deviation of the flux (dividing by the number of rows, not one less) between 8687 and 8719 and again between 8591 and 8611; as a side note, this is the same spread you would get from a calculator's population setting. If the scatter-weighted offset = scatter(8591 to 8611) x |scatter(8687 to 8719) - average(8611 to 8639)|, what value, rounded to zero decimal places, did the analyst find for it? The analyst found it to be 19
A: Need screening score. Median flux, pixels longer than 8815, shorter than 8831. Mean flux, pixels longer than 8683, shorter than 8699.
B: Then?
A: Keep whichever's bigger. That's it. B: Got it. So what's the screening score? 32.2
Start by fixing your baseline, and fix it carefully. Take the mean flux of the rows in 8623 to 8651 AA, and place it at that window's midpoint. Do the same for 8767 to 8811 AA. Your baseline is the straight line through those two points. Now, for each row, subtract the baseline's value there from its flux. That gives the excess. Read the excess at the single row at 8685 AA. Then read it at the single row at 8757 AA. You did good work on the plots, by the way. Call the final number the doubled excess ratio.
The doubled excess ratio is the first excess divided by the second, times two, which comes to 1.27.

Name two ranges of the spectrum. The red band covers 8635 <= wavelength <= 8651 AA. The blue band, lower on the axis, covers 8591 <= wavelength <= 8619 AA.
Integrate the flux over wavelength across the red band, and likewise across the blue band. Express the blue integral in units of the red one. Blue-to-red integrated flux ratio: 1.8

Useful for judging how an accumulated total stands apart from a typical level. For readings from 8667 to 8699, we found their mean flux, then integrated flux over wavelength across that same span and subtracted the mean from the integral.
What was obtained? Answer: 990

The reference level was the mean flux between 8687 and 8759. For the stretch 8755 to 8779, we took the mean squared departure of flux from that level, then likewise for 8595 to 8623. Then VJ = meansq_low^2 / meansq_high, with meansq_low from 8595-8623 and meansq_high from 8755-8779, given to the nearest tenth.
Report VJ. 0.7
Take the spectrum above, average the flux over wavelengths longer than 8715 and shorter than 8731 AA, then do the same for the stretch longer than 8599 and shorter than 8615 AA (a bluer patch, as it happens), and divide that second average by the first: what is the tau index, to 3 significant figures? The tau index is 1.02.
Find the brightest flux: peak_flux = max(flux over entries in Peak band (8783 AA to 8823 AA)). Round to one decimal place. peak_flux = 33.3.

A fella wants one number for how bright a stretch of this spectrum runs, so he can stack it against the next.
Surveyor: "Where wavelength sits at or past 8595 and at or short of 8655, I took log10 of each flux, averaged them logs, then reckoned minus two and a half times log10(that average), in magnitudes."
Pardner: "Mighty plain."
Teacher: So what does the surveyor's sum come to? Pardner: -0.439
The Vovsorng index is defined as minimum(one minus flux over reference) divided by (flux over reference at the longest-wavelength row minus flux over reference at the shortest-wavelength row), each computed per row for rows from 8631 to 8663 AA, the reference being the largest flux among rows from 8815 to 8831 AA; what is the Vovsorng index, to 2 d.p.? -4.00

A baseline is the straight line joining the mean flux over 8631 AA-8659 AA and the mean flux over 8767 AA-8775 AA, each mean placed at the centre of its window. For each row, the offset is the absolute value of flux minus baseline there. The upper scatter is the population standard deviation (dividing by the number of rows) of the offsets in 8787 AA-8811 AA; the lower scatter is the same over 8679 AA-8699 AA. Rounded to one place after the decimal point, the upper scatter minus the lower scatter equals 0.2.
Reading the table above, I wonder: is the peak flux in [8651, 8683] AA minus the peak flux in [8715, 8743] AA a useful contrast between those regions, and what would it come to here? -0.20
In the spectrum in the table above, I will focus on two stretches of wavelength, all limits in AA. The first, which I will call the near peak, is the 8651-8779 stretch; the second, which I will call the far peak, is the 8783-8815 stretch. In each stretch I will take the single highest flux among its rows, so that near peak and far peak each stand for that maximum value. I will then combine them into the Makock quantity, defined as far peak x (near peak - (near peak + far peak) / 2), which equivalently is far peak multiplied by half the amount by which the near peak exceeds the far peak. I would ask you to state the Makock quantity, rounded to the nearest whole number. 20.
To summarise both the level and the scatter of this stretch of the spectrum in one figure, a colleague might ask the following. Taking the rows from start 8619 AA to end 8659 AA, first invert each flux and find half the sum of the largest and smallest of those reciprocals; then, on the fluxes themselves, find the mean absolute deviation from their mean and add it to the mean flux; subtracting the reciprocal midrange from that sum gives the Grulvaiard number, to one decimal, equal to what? 32.3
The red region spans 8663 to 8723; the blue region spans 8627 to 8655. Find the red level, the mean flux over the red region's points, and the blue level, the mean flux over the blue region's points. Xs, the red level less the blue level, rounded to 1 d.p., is 1.0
